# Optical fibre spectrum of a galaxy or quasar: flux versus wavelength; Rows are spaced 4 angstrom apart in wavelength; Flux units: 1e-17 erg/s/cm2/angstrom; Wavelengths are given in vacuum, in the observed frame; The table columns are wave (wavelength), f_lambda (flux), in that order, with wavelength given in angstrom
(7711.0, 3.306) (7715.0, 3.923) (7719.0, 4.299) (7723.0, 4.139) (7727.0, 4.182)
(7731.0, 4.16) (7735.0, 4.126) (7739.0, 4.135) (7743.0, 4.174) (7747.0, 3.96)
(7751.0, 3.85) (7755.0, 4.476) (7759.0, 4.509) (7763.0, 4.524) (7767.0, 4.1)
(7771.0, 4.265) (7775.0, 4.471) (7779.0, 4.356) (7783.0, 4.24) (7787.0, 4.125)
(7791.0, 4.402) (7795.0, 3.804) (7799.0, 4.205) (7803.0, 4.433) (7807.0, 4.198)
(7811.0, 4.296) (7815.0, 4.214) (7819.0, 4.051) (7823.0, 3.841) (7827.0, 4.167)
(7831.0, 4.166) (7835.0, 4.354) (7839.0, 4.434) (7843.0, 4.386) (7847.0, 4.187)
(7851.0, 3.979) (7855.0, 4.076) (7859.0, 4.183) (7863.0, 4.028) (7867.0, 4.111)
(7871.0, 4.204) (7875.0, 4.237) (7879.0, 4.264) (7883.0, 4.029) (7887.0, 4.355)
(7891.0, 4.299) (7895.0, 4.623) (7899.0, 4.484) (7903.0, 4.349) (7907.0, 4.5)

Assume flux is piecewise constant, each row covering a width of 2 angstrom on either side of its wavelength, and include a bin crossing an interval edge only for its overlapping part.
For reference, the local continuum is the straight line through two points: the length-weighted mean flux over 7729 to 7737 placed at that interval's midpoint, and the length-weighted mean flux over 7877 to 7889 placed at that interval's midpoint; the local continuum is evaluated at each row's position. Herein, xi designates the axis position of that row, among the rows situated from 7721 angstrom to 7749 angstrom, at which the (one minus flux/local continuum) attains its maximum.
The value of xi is 7747.0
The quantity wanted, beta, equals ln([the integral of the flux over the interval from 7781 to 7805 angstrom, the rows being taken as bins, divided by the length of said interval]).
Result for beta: 1.44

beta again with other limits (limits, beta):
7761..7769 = 1.46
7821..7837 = 1.42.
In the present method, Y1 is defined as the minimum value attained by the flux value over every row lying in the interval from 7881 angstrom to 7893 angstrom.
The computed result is 4.029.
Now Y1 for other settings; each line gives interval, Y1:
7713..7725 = 3.923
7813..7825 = 3.841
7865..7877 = 4.111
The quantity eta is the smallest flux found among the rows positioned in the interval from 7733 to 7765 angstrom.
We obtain 3.85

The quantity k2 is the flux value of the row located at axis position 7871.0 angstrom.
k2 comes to 4.204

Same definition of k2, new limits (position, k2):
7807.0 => 4.198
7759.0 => 4.509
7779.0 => 4.356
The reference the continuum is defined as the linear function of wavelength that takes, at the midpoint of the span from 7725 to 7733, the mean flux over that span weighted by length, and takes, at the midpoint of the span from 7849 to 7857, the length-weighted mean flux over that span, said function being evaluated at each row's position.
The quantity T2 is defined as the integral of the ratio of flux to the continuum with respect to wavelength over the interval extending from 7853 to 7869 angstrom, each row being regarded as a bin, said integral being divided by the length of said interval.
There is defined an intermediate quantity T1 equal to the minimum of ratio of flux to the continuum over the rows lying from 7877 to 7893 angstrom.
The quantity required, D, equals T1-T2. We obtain -0.01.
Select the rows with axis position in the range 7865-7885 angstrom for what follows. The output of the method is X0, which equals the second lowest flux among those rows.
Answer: 4.111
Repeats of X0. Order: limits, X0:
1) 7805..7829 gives 4.051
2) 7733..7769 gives 3.96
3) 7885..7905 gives 4.349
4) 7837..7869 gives 4.028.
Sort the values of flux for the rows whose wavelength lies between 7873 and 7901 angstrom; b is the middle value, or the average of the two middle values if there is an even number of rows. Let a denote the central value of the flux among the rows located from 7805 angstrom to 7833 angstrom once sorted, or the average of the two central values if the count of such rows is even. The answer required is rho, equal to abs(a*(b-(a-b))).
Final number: 18.5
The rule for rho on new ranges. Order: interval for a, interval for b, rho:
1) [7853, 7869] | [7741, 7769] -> 17.4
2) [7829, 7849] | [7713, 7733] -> 17.3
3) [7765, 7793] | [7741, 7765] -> 18.7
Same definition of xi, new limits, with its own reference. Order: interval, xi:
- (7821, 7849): 7823.0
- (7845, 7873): 7851.0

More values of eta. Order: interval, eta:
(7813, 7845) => 3.841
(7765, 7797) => 3.804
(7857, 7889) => 4.028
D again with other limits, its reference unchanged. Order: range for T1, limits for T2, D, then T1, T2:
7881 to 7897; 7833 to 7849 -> -0.06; 1.01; 1.07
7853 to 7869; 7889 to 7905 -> -0.11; 1.00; 1.12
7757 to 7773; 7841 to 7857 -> -0.04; 0.99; 1.03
